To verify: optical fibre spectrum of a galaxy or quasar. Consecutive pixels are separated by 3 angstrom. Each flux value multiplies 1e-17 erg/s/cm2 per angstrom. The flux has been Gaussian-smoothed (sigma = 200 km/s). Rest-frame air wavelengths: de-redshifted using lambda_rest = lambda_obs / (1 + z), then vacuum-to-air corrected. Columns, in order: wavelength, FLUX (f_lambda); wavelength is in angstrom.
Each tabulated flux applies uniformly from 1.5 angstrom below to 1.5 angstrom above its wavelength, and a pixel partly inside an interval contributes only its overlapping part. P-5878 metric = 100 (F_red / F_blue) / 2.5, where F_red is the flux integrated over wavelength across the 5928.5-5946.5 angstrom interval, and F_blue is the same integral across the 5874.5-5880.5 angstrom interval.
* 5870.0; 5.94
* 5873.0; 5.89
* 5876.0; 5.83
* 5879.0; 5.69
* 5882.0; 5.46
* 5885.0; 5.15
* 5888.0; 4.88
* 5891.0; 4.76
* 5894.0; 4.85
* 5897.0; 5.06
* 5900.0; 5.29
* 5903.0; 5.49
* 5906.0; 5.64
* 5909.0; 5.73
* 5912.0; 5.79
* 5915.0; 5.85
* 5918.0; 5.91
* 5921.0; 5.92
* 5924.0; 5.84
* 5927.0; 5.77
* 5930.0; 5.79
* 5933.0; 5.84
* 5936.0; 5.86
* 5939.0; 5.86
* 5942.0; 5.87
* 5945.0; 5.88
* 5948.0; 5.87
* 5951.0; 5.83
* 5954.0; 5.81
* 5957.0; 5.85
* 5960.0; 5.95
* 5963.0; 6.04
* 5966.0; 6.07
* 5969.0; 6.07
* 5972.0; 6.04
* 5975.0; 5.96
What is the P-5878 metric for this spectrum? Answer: 122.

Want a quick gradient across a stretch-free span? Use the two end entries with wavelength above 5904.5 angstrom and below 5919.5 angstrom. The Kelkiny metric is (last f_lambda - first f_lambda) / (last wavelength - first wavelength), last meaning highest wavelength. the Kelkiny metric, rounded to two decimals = 0.02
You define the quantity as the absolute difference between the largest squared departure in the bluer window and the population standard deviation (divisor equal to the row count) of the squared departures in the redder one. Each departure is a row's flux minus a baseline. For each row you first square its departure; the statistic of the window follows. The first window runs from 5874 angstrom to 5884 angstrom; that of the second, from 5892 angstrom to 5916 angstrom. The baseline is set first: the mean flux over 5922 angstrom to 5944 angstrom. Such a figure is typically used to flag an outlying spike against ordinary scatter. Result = 0.19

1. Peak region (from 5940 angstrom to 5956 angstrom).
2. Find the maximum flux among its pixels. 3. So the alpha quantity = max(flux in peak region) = 5.88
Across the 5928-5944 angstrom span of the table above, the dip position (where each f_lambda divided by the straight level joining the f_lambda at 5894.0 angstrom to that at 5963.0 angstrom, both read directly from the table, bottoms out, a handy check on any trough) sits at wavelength 5942.0 angstrom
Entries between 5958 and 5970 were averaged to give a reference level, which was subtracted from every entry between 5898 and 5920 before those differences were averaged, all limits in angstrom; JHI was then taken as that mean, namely -0.36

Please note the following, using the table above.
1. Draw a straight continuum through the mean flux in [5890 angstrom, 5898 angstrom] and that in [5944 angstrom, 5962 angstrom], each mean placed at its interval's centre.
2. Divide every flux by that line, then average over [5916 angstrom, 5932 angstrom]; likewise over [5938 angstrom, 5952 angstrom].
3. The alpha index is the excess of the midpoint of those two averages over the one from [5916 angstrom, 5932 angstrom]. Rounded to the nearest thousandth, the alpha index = -0.032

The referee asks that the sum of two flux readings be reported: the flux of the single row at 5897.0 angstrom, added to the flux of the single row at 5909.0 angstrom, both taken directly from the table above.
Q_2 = 10.8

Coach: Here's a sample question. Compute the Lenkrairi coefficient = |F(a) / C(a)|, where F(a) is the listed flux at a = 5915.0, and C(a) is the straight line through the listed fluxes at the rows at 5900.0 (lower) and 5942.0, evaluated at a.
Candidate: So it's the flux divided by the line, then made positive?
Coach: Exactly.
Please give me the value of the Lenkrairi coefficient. 1.06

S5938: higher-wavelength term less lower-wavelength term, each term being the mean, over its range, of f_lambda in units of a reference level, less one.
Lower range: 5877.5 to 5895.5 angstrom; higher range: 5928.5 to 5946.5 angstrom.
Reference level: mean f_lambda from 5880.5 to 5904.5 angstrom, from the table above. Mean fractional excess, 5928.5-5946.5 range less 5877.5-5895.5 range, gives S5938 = 0.14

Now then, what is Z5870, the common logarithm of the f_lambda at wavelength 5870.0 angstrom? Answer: 0.774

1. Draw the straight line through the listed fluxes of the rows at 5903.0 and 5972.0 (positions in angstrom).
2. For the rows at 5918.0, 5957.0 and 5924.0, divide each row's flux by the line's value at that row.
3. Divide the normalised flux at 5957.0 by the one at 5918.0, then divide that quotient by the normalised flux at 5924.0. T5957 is 0.909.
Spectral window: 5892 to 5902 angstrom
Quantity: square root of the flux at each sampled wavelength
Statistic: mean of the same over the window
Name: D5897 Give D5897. 2.25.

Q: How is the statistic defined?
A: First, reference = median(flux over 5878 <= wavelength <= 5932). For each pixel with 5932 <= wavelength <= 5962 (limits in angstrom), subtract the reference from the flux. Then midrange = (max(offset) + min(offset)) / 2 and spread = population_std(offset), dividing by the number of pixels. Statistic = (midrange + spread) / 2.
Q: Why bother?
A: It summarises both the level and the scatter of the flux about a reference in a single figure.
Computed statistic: 0.13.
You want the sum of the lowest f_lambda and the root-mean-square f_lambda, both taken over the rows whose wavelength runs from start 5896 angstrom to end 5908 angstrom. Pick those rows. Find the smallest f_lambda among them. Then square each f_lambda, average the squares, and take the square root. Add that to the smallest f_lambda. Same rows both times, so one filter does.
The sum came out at 10.4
